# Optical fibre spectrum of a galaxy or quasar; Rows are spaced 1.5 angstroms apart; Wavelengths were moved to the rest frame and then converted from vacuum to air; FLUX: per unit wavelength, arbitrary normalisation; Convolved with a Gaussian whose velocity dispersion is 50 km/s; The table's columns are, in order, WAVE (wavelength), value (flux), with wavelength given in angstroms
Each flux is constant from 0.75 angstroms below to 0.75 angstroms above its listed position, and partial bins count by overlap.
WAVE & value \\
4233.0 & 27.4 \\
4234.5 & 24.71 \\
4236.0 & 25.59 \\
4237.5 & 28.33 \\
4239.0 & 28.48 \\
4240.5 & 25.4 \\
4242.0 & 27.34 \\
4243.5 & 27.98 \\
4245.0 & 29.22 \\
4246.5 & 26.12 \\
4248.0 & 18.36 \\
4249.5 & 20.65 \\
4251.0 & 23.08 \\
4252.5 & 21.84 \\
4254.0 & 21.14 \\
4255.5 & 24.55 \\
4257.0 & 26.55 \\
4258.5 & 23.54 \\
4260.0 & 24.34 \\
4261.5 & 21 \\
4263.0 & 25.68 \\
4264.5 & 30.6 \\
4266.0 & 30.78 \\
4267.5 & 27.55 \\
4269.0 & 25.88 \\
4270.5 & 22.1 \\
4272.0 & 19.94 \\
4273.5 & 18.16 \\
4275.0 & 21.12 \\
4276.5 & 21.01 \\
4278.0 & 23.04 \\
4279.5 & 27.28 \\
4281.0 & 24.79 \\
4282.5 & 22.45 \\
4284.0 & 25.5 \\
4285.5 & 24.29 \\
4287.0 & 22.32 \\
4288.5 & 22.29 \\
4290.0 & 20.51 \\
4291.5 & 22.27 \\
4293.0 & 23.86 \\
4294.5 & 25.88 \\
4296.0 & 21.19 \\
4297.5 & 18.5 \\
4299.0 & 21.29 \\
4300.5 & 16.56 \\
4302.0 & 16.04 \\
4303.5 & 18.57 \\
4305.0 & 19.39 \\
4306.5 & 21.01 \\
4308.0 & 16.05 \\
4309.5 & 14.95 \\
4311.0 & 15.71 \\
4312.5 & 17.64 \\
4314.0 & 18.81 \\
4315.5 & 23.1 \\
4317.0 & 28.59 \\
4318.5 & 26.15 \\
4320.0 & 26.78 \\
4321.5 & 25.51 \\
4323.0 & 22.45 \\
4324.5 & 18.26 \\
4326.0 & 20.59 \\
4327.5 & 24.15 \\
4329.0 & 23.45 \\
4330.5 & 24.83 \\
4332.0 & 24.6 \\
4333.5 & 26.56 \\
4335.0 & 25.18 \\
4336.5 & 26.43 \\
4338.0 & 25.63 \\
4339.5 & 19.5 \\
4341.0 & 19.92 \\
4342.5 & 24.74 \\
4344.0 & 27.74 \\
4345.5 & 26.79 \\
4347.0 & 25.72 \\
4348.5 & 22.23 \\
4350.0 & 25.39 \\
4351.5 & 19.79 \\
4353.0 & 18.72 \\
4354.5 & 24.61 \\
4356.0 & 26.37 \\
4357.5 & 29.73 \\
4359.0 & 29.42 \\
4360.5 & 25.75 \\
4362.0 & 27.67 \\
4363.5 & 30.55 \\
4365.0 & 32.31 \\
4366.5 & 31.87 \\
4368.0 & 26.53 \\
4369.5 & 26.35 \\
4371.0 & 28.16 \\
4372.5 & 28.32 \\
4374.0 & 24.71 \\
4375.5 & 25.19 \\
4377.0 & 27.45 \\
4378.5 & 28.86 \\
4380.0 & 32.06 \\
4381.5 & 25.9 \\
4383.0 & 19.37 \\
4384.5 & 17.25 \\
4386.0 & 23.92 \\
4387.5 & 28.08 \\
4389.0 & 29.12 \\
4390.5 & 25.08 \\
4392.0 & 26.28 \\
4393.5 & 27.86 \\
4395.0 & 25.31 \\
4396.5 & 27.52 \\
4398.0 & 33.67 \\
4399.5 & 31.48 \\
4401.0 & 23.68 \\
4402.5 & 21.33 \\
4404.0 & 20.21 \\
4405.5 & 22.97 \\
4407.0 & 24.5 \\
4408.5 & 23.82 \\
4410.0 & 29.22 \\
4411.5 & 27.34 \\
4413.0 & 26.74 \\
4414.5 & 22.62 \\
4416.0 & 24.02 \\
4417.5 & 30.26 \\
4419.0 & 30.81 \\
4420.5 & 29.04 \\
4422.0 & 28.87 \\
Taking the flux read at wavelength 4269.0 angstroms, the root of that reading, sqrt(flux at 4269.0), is 5.09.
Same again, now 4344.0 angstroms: 5.27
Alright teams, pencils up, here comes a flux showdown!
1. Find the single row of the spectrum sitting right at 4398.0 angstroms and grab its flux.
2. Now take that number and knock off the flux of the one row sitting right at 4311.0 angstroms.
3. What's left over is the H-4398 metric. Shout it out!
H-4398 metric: 18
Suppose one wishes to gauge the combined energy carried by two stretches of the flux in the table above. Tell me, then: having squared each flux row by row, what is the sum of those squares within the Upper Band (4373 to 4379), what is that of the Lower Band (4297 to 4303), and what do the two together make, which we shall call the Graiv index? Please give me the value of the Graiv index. 4159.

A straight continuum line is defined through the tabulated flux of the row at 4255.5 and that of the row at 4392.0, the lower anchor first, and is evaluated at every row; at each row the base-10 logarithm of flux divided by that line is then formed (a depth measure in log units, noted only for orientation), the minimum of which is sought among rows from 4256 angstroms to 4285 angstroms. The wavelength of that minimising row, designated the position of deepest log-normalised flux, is 4273.5 angstroms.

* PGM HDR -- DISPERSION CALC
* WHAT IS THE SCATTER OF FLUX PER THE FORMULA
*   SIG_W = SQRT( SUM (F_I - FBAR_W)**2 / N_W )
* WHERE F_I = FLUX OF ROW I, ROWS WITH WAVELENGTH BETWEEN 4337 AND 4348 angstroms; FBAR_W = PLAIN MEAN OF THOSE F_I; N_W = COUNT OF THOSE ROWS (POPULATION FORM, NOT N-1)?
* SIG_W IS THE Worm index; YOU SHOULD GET 3.03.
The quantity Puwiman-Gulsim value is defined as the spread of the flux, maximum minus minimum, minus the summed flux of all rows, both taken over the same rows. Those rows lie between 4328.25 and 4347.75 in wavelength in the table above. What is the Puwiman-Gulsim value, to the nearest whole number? -313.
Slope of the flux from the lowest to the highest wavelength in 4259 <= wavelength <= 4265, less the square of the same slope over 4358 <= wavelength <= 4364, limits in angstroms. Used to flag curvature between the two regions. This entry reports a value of 1.3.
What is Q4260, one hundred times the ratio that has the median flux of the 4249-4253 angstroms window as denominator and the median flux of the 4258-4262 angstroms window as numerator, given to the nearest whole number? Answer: 108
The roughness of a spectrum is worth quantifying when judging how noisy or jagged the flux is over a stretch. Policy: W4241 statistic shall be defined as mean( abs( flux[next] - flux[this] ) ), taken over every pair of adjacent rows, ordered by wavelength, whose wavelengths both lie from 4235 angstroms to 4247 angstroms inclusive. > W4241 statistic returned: 1.841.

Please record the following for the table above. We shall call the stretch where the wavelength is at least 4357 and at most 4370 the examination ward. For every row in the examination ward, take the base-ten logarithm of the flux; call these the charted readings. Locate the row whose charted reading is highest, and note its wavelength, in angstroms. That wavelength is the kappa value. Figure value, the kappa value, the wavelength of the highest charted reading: 4365.0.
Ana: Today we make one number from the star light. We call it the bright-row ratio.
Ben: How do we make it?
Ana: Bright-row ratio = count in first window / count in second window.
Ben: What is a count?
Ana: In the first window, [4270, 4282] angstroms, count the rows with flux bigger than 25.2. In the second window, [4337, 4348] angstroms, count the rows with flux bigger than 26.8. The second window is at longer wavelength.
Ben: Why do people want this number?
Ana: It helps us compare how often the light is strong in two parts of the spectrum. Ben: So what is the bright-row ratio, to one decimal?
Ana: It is 1.0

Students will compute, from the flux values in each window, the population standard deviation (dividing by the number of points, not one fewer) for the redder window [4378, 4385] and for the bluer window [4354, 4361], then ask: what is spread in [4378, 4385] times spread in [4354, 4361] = 11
